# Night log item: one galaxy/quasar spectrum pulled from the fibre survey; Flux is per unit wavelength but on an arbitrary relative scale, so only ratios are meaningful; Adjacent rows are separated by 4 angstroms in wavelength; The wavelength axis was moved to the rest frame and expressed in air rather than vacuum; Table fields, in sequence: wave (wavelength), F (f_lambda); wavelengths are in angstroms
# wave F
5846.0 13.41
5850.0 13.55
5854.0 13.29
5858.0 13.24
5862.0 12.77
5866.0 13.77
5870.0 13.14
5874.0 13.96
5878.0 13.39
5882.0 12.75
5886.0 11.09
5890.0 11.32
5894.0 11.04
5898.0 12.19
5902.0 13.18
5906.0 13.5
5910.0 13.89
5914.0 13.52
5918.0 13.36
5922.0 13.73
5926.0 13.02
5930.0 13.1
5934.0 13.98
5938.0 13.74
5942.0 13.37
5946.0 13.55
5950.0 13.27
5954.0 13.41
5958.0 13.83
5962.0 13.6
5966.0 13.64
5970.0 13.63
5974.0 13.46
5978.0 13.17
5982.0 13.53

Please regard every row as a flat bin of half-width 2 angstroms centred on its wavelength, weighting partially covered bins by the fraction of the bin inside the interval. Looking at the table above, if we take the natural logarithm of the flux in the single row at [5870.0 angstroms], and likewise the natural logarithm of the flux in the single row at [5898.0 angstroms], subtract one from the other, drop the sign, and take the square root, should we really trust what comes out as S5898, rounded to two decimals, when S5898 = 0.27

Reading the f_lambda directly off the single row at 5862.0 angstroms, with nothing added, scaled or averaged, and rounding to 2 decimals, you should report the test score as 12.77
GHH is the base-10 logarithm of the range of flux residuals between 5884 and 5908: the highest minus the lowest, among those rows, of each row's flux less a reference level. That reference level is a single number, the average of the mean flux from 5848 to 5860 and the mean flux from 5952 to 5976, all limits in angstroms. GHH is 0.39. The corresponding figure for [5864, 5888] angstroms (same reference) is 0.46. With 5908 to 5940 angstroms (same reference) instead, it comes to -0.02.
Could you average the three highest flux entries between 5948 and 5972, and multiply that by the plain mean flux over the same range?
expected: 186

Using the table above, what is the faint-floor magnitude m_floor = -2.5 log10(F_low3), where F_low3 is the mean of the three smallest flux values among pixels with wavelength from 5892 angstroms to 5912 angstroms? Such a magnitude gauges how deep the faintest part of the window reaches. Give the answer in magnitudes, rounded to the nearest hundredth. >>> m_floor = -2.71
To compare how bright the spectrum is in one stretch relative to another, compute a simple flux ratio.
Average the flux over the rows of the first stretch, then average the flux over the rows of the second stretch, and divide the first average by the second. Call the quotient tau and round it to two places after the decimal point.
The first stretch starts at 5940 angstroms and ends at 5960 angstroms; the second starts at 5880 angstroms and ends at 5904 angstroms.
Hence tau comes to 1.13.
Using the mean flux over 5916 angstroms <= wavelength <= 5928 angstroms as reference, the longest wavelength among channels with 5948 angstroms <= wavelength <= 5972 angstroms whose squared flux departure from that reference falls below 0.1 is 5970.0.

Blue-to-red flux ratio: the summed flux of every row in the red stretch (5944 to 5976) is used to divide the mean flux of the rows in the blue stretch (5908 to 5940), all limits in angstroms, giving 0.125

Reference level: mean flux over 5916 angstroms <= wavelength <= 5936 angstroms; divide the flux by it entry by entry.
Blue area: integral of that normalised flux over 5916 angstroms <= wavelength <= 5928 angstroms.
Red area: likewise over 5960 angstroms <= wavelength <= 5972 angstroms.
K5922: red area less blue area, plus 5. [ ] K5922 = 5.23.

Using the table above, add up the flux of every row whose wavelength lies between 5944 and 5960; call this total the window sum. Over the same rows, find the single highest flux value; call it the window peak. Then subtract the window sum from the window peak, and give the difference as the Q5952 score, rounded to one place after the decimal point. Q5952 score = -40.2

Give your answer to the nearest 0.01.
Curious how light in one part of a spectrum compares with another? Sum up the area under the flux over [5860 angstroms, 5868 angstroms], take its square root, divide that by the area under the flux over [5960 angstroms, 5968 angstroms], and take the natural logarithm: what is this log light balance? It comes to -2.36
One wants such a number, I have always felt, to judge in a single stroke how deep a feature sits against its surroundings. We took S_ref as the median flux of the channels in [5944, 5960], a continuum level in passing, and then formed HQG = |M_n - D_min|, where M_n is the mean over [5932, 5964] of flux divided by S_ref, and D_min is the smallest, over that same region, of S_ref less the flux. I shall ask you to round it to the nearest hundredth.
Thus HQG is 1.51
